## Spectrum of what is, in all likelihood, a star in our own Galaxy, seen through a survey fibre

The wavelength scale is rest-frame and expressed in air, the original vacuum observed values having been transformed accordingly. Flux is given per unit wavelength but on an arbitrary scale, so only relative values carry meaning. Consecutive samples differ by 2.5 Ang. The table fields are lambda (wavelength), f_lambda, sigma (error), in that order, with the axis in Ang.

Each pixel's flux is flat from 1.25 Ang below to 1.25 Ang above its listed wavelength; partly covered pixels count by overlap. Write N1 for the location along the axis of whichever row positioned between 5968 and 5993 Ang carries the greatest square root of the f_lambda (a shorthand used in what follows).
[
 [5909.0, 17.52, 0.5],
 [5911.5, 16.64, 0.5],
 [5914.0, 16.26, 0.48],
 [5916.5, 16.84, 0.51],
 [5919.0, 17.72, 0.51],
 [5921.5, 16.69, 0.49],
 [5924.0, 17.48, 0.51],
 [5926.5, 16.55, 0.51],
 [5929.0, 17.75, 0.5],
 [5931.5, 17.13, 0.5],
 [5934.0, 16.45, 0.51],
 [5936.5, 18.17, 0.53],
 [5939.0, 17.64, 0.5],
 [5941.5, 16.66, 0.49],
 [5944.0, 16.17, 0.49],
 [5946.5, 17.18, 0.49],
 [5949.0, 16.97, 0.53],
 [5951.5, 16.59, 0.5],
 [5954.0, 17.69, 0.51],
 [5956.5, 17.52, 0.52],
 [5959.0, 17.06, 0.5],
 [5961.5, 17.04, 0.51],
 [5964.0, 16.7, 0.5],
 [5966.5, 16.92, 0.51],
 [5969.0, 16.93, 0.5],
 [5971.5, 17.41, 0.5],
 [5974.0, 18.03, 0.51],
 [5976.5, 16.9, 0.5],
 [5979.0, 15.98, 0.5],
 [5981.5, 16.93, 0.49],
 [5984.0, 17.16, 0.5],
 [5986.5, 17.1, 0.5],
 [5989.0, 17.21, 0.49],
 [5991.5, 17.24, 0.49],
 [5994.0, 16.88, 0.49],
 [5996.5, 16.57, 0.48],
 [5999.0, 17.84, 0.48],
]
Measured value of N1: 5974.0 Ang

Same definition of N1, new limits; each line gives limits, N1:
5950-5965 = 5954.0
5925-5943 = 5936.5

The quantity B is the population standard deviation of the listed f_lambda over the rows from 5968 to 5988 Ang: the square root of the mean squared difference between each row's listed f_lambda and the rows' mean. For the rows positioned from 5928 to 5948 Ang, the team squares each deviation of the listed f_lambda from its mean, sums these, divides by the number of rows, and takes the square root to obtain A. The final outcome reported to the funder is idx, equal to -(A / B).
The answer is -1.20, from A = 0.65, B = 0.536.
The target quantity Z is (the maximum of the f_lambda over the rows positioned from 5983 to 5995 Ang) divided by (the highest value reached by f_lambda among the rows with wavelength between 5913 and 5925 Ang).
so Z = 0.973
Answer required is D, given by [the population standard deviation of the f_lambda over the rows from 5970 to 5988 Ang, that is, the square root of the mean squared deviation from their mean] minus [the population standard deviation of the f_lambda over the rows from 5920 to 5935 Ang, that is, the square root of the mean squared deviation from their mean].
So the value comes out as 0.09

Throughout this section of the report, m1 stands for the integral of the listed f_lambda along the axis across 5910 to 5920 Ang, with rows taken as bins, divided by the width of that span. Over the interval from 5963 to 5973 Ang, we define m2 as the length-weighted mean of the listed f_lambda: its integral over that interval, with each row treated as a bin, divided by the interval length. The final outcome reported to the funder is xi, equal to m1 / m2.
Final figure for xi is 0.990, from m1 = 16.86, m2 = 17.0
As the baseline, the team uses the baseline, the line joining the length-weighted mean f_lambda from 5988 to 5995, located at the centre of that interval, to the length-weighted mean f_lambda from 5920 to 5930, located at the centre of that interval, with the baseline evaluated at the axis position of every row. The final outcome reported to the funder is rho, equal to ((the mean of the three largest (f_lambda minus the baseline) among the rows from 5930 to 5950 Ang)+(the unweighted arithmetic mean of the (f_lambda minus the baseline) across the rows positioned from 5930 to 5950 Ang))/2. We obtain 0.24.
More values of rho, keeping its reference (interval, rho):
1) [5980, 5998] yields -0.01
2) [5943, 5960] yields 0.13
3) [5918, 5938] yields 0.44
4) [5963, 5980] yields 0.10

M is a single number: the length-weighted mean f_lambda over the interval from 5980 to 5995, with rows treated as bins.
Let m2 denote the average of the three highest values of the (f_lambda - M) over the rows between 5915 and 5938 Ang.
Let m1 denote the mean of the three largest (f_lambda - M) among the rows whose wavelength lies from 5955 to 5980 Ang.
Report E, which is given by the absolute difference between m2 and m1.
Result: 0.23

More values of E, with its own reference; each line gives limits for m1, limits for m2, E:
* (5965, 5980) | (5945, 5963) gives 0.01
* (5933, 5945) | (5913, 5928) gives 0.14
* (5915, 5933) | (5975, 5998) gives 0.45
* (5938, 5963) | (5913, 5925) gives 0.27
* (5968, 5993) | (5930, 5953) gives 0.10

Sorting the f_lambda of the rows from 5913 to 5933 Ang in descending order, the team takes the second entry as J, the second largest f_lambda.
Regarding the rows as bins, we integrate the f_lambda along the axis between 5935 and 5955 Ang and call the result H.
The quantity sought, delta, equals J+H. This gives 360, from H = 342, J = 17.72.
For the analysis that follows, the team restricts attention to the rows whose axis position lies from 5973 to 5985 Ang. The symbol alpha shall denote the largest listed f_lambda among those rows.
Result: 18.03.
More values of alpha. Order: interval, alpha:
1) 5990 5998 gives 17.24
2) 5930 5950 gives 18.17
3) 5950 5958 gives 17.69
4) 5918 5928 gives 17.72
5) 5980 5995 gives 17.24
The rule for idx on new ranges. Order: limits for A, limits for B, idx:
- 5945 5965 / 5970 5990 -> -0.65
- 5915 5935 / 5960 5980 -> -0.90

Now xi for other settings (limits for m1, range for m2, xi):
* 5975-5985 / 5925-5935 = 0.986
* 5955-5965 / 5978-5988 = 1.017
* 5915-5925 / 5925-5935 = 1.009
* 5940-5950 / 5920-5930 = 0.979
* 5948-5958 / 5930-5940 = 0.991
